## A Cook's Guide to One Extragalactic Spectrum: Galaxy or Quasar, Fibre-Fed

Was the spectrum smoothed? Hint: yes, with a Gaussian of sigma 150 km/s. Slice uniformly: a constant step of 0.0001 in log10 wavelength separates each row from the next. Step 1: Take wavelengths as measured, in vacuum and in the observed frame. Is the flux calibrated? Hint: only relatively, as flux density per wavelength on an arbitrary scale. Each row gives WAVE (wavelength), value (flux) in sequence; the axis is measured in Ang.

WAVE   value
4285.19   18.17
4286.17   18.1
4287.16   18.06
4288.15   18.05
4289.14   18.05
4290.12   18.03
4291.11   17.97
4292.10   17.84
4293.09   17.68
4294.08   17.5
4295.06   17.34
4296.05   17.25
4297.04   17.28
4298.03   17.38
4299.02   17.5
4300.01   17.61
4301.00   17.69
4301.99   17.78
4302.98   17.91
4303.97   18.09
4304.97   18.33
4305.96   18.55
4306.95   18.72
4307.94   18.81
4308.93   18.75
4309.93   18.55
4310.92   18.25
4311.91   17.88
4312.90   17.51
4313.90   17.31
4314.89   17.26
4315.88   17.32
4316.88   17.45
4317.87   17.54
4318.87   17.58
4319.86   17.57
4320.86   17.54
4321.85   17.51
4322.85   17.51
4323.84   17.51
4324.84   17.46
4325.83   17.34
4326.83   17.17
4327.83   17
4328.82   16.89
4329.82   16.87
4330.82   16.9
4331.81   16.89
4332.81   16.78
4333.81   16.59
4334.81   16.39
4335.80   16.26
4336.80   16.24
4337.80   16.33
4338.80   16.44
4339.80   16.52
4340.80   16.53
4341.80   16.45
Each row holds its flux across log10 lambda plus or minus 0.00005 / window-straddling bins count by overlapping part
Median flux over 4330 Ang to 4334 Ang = 16.8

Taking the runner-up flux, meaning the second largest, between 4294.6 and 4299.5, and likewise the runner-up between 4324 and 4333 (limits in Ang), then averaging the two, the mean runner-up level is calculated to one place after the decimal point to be 17.4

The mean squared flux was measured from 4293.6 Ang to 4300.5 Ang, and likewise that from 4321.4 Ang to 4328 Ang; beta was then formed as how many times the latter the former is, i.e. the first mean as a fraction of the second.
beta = 1.006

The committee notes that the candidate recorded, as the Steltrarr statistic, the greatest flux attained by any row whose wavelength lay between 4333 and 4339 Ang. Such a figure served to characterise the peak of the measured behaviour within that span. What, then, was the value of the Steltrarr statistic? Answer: 16.59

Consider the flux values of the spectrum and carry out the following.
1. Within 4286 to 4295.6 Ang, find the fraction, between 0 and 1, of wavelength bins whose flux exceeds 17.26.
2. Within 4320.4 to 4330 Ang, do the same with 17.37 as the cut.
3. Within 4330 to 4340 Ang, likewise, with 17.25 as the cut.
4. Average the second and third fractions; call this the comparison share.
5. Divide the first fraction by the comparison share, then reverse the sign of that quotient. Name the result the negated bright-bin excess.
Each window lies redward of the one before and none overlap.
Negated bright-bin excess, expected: -4.0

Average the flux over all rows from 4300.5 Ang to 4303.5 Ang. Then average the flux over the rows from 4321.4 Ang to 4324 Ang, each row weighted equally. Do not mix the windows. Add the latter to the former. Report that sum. 35.3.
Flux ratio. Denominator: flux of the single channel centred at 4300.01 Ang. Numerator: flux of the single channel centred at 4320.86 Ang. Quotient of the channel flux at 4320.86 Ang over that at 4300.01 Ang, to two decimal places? 1.00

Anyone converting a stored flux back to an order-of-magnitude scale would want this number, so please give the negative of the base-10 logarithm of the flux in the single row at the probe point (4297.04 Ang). -1.24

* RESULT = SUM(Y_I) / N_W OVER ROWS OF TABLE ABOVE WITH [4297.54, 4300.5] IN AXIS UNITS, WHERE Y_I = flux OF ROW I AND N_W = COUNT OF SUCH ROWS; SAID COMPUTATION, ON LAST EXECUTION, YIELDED 17.5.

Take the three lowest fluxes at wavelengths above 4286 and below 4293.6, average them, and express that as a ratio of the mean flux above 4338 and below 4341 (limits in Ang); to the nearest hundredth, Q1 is 1.08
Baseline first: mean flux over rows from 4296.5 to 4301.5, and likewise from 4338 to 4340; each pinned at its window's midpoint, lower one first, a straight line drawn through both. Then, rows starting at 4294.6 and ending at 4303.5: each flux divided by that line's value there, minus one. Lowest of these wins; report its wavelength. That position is 4296.05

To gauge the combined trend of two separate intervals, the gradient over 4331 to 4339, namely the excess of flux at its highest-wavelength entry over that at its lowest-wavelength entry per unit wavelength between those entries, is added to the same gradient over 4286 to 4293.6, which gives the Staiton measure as -0.13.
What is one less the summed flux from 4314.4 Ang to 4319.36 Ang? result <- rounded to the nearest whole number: -86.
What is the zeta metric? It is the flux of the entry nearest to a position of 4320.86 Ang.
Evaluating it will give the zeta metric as 17.54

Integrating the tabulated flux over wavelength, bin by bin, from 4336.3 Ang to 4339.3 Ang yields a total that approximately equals 49.0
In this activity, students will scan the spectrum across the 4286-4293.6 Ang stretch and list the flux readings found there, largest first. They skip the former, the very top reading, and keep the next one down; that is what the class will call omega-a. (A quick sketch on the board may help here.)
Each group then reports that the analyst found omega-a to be 18.06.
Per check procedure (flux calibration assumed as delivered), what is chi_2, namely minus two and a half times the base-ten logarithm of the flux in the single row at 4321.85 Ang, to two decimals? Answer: -3.11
